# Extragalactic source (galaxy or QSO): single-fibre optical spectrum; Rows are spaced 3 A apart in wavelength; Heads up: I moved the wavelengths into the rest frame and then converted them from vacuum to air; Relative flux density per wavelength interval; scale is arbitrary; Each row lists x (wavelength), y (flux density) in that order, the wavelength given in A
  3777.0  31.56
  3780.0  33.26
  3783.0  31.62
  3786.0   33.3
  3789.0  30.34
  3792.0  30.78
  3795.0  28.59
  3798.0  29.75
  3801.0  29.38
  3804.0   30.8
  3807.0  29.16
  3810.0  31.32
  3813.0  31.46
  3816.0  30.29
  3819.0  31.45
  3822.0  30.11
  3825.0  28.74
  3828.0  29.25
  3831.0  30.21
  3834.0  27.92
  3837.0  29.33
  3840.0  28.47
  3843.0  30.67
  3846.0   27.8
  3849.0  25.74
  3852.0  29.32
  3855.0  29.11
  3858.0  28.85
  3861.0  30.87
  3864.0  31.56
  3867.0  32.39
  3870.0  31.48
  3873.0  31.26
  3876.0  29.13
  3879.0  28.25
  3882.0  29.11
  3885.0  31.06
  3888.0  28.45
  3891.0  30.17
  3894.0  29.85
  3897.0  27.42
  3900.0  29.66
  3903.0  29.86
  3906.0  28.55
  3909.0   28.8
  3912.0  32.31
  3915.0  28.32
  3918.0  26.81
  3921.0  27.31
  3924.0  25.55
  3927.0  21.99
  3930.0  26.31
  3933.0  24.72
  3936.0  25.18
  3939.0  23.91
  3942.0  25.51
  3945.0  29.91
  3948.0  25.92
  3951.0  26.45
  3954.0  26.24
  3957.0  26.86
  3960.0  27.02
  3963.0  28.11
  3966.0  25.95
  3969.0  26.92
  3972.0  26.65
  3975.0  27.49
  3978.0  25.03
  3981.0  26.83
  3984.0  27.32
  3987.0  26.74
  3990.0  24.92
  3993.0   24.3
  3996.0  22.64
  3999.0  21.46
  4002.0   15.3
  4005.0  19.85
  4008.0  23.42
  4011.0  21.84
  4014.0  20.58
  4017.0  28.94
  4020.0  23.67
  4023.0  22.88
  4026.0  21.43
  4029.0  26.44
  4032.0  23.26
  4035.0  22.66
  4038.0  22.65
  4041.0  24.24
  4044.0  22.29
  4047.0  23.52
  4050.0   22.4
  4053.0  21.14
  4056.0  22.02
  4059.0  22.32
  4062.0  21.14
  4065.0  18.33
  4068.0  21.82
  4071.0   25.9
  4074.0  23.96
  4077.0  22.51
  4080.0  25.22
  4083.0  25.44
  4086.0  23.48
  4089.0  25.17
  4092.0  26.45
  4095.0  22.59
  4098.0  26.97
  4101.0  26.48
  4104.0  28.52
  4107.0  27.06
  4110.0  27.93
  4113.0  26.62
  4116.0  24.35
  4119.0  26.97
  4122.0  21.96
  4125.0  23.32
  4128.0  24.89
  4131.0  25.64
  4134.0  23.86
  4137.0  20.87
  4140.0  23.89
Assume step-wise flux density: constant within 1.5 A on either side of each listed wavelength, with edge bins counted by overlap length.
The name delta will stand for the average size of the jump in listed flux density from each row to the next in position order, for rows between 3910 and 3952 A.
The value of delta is 2.3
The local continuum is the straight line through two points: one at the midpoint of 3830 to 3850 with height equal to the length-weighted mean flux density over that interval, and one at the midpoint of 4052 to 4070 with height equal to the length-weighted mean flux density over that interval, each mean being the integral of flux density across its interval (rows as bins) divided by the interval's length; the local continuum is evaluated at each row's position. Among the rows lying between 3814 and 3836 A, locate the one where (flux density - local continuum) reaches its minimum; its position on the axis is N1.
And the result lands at 3834.0 A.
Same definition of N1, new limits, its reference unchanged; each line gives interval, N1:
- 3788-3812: 3795.0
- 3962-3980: 3978.0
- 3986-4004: 4002.0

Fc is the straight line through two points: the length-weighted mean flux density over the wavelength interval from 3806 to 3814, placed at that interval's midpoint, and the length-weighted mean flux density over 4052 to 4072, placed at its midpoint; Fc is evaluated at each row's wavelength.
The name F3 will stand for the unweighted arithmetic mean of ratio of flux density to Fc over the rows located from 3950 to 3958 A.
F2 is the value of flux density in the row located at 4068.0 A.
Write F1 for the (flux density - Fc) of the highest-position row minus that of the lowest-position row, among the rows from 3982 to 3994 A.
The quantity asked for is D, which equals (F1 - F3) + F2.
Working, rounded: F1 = -3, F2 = 21.82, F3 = 1.04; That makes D 18.1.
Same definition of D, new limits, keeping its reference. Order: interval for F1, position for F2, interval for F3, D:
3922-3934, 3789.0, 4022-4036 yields 28.8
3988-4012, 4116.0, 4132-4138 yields 20.8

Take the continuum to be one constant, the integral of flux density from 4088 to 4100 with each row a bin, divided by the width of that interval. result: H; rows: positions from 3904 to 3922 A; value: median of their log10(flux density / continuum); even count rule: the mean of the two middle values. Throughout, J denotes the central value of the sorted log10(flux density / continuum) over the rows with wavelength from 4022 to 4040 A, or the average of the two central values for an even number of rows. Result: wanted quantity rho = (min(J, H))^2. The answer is 0.0022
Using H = 0.05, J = -0.05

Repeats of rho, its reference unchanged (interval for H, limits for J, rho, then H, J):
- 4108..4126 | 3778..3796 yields 0.0000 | 0.00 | 0.09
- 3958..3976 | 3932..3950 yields 0.0000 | 0.03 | 0.00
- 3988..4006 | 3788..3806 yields 0.0037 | -0.06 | 0.07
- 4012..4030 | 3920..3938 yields 0.0014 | -0.04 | 0.00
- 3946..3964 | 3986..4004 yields 0.0011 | 0.02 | -0.03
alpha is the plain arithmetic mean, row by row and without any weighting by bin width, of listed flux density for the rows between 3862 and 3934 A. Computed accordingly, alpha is 29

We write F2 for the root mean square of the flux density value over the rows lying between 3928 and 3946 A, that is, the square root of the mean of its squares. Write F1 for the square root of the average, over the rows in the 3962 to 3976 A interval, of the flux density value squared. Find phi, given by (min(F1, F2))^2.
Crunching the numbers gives 676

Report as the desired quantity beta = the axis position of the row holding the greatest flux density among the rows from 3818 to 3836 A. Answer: 3819.0 A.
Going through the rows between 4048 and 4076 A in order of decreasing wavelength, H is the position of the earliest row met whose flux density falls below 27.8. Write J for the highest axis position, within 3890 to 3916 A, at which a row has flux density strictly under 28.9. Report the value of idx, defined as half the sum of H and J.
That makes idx 3994.5 A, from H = 4074.0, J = 3915.0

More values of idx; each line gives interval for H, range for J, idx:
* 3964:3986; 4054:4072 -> 4027.5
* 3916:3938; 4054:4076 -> 4005.0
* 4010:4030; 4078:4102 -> 4065.0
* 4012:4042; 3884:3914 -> 3975.0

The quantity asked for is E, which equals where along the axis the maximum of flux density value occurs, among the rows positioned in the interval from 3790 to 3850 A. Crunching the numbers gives 3813.0 A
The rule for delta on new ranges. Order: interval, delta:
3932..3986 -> 1.4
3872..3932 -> 1.9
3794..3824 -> 1.2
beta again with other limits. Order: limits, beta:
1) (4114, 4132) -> 4119.0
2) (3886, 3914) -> 3912.0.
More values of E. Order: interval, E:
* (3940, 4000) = 3945.0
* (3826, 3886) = 3867.0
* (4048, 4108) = 4104.0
